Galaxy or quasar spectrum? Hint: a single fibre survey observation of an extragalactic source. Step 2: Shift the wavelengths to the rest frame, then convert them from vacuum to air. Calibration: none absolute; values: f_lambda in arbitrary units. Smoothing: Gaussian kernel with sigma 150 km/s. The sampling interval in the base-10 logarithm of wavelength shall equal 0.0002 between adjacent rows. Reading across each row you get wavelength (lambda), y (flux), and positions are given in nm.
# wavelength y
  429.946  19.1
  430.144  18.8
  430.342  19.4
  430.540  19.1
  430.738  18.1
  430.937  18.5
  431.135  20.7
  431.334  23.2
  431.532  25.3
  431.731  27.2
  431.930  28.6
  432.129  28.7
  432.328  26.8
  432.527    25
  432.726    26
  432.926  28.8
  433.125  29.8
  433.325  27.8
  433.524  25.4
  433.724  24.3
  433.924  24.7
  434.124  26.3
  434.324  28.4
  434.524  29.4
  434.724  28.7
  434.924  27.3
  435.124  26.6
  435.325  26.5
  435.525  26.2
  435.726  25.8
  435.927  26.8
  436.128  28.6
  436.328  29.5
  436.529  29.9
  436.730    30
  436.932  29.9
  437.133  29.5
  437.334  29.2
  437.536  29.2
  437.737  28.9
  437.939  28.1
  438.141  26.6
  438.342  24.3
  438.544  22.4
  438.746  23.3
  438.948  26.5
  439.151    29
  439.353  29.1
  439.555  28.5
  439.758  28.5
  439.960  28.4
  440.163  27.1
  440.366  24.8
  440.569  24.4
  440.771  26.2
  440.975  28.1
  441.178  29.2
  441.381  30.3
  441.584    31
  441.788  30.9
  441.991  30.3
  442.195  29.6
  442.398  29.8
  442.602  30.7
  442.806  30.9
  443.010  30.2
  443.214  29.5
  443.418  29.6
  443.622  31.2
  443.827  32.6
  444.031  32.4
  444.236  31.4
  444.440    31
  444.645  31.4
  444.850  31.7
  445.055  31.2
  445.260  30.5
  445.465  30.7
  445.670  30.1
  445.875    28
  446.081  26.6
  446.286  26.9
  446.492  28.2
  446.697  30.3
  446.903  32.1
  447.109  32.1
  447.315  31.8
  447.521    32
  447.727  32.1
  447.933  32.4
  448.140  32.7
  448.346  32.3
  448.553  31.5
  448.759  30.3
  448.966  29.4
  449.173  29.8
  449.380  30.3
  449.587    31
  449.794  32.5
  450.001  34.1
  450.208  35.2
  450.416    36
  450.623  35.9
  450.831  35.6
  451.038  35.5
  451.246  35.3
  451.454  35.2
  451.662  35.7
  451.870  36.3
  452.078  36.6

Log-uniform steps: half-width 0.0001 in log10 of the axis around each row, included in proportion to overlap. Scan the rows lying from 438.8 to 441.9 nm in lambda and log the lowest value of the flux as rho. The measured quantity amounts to 24.4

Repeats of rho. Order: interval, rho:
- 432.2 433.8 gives 24.3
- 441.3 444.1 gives 29.5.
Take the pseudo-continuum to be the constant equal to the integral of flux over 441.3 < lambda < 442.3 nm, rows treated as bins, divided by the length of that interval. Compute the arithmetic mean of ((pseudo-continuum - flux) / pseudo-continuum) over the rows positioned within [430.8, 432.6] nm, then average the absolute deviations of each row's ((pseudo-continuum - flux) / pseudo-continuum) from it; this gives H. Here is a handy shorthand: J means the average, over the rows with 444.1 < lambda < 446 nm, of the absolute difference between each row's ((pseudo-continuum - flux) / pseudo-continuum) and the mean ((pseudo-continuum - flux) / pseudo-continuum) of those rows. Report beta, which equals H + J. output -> 0.114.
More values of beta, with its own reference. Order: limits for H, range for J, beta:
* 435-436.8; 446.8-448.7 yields 0.058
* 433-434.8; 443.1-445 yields 0.085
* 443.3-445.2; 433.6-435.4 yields 0.064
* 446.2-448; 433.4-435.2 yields 0.101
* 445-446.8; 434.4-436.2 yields 0.085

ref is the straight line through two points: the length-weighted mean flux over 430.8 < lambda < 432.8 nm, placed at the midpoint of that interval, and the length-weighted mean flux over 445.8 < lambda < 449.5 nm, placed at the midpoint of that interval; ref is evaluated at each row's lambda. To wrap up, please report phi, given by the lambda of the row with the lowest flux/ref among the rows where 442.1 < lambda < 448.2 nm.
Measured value 446.081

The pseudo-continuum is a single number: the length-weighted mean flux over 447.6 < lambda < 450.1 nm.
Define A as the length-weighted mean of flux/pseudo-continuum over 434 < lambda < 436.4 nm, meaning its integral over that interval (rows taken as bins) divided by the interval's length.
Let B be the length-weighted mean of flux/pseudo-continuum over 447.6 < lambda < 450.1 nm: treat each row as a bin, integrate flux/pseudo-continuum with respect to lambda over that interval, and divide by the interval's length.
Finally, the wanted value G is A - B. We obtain -0.13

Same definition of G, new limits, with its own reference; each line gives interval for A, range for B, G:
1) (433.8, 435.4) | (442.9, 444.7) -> -0.12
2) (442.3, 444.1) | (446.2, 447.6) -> 0.01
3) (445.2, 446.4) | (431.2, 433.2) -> 0.06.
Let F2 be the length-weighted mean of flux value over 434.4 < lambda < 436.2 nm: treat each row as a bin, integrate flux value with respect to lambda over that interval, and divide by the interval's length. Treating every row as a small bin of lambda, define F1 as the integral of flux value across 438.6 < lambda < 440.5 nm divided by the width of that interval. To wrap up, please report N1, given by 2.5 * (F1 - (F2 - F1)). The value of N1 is 67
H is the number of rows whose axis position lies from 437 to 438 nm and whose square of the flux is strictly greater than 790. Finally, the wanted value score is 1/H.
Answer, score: 0.25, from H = 4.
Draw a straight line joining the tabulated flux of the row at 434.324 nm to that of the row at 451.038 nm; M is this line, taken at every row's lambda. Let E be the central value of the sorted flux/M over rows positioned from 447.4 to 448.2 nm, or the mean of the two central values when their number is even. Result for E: 0.94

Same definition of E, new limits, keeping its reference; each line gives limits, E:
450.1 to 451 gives 1.01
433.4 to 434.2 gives 0.89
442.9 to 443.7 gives 0.93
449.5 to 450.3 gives 0.95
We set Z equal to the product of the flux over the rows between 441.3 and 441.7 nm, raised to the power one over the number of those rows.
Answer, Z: 30.6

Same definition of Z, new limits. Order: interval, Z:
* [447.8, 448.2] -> 32.5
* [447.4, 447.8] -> 32.0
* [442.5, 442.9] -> 30.8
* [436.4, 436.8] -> 29.9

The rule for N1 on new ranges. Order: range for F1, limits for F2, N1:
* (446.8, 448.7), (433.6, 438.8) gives 92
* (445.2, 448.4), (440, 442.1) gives 82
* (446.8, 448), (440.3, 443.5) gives 88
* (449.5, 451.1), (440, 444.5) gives 99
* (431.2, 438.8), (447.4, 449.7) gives 58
